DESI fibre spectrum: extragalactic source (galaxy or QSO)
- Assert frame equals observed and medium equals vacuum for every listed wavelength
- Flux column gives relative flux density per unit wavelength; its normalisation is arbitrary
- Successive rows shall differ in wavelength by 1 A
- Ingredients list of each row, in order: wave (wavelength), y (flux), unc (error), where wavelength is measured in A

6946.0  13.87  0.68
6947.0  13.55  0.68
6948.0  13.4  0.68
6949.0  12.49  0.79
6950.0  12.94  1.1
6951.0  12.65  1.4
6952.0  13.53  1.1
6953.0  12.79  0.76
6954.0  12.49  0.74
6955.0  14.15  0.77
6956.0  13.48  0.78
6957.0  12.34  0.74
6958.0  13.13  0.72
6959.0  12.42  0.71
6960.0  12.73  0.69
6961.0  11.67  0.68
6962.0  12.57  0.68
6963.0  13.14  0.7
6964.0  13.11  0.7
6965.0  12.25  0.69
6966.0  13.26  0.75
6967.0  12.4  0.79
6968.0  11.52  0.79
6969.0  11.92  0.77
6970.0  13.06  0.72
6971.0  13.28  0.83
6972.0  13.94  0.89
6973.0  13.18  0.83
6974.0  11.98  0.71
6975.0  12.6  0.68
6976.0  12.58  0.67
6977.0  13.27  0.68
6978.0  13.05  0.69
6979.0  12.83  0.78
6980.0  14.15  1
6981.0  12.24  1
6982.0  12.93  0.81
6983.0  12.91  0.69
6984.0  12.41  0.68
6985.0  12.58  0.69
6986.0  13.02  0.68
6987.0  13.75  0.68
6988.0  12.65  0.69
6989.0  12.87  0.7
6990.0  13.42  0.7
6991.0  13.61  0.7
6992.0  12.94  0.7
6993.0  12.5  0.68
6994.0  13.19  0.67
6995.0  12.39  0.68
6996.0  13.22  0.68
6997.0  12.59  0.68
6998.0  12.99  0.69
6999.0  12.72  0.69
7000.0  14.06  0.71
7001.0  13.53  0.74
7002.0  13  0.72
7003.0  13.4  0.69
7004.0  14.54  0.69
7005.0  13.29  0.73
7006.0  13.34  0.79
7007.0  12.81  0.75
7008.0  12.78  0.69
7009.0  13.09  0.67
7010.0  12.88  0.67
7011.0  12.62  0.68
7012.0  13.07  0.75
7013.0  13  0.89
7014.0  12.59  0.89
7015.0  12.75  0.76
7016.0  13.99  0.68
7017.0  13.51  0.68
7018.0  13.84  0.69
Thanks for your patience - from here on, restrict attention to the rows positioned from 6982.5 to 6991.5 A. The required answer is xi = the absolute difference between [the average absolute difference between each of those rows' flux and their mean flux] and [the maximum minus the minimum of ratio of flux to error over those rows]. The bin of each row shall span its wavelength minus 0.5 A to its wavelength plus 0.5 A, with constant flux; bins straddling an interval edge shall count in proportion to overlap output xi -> 1.6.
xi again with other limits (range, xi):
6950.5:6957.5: 8.8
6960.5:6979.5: 4.4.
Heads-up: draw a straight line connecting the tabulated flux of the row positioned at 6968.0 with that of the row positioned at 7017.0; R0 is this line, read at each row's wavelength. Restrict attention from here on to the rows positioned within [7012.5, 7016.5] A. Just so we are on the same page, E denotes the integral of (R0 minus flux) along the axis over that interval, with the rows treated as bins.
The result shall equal 1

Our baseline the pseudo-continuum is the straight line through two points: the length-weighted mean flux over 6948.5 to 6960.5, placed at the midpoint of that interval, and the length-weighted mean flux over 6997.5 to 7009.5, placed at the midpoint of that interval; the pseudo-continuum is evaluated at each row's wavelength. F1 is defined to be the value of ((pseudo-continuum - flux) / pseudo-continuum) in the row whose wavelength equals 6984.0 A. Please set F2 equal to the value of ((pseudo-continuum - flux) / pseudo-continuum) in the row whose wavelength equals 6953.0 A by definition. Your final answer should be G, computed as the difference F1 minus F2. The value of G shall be 0.05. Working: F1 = 0.056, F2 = 0.01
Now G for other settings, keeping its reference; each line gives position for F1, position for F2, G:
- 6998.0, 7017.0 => 0.03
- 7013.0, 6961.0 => -0.07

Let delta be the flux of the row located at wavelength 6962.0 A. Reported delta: 12.57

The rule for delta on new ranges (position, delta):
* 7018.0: 13.84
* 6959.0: 12.42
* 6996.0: 13.22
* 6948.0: 13.4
